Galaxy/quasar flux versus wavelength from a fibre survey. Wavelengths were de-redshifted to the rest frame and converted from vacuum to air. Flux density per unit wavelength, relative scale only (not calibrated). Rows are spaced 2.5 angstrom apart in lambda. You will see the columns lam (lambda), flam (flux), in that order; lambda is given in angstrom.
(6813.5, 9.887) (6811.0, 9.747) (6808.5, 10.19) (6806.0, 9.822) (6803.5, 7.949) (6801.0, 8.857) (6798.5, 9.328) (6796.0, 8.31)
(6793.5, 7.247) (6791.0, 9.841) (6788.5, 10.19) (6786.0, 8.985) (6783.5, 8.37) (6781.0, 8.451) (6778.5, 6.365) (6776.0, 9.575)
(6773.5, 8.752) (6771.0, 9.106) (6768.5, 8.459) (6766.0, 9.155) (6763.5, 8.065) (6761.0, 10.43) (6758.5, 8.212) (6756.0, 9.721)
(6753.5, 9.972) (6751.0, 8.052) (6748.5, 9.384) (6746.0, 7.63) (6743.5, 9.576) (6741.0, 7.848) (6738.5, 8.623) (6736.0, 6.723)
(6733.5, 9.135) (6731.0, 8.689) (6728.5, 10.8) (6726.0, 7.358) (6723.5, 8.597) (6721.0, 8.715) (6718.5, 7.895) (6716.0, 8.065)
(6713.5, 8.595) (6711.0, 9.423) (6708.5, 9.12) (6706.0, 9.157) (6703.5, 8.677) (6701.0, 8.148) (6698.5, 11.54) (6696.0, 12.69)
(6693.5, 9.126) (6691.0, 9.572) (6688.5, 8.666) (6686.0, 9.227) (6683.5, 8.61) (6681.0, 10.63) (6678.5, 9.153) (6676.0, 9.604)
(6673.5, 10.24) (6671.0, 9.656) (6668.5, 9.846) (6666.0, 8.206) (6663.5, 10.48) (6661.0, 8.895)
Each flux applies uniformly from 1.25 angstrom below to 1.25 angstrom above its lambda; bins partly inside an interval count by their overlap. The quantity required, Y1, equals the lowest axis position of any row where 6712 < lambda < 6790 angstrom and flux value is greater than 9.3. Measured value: 6728.5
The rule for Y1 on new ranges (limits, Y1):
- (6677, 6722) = 6681.0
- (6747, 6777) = 6748.5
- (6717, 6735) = 6728.5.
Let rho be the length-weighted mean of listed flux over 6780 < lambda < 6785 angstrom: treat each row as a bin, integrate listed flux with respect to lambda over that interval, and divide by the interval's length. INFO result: 8.44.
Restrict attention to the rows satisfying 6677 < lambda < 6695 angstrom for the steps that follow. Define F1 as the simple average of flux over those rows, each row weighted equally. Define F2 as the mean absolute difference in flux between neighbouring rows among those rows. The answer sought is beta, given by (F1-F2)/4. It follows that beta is 2.07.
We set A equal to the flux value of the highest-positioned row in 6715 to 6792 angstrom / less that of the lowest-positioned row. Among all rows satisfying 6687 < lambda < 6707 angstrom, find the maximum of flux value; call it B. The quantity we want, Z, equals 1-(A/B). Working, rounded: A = 1.8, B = 12.69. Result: 0.86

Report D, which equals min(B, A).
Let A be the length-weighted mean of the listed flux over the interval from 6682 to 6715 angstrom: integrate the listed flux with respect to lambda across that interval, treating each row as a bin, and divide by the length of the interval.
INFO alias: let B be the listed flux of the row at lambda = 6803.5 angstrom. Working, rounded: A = 9.43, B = 7.949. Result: 7.9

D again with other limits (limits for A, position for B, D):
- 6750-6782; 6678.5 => 8.8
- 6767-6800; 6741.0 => 7.8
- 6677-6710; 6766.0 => 9.2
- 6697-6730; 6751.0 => 8.1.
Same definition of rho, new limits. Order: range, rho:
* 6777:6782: 7.46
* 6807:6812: 9.97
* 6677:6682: 9.84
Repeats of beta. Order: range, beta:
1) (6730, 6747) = 1.70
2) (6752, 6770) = 1.95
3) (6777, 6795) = 1.83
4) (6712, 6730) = 1.88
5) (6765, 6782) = 1.81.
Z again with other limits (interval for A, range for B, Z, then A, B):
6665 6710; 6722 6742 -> 0.92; 0.9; 10.8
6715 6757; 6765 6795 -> 0.84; 1.7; 10.19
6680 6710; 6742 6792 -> 1.14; -1.5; 10.43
